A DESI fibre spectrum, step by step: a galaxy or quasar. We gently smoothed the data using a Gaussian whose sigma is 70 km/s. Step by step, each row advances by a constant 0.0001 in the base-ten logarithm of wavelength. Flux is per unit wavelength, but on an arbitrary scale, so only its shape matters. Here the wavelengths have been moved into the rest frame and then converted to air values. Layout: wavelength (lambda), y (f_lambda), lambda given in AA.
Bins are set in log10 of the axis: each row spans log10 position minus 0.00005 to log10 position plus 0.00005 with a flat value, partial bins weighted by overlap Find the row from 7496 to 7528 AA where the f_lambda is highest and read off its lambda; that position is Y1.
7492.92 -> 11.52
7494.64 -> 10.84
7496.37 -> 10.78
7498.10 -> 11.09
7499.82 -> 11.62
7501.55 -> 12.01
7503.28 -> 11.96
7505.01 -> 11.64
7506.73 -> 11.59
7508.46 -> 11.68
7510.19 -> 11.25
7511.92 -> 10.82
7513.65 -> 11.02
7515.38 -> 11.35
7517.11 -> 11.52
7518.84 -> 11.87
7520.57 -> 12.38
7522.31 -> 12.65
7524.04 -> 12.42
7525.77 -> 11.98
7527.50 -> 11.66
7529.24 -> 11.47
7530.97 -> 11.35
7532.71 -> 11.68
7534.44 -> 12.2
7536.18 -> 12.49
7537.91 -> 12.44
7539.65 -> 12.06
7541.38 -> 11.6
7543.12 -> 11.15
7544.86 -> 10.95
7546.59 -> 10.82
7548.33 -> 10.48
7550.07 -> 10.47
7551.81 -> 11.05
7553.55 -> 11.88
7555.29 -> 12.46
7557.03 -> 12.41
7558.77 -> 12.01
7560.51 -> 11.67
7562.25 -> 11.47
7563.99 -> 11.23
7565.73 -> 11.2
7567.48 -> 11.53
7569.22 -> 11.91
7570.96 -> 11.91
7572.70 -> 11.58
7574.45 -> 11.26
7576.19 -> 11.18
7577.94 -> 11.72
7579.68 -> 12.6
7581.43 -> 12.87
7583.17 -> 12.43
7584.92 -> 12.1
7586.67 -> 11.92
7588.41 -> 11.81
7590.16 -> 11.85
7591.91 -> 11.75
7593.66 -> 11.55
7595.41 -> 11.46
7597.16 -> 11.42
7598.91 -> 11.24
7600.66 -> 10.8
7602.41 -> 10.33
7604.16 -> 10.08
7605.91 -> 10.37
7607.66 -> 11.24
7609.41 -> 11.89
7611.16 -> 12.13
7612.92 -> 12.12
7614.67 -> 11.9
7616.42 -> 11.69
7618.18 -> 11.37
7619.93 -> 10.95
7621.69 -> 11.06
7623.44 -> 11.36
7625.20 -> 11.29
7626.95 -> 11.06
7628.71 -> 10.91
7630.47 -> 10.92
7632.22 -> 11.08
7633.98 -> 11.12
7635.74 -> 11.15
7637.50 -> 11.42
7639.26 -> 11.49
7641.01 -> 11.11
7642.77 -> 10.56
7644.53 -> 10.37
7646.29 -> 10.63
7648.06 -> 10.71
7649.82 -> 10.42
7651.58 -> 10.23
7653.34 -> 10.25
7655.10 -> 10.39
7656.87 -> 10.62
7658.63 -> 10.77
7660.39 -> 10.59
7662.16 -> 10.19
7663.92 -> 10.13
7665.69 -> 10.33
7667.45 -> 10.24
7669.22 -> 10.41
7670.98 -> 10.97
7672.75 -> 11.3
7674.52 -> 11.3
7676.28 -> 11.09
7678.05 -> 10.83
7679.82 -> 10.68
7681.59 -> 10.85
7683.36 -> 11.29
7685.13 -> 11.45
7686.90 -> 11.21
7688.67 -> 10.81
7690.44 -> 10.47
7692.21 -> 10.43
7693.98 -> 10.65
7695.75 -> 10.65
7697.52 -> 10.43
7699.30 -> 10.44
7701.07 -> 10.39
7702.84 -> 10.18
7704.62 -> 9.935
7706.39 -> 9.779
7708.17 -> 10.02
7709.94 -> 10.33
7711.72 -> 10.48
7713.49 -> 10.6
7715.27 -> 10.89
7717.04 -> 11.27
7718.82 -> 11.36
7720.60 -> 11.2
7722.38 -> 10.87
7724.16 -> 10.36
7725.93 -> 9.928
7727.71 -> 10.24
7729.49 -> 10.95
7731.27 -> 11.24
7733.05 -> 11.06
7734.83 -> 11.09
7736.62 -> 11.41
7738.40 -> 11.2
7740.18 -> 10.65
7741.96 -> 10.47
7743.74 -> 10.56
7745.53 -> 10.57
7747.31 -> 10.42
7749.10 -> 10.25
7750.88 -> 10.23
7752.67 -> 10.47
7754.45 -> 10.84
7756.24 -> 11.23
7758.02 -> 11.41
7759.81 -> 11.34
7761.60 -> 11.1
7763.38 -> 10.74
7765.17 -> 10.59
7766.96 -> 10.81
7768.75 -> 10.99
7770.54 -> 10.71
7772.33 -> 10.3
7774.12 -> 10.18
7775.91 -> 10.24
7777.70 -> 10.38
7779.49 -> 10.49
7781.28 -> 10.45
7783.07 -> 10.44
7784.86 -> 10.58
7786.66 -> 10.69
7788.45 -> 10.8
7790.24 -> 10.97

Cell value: 7522.31 AA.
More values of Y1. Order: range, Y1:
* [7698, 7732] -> 7718.82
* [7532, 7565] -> 7536.18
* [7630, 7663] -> 7639.26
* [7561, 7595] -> 7581.43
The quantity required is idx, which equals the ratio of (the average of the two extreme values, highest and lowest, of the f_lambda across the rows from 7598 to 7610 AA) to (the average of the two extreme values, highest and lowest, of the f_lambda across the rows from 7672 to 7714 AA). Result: 1.03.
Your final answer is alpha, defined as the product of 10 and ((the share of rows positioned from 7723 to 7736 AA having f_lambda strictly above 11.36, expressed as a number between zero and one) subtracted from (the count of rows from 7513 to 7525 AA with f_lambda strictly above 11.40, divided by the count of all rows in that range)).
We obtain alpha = 7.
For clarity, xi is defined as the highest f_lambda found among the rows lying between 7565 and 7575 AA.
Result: 11.91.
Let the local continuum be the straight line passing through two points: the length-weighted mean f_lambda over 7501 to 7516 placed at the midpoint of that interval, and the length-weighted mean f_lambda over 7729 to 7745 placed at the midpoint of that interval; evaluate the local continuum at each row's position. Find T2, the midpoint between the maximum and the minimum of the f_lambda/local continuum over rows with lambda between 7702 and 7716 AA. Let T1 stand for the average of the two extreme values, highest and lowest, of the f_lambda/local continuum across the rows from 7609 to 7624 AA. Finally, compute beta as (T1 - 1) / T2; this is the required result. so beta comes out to 0.03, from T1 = 1.03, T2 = 0.94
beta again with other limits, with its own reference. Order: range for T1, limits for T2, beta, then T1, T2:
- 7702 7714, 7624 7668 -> -0.08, 0.93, 0.97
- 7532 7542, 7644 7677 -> 0.06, 1.06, 0.97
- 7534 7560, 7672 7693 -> 0.01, 1.01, 0.99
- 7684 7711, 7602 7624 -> -0.04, 0.96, 0.99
